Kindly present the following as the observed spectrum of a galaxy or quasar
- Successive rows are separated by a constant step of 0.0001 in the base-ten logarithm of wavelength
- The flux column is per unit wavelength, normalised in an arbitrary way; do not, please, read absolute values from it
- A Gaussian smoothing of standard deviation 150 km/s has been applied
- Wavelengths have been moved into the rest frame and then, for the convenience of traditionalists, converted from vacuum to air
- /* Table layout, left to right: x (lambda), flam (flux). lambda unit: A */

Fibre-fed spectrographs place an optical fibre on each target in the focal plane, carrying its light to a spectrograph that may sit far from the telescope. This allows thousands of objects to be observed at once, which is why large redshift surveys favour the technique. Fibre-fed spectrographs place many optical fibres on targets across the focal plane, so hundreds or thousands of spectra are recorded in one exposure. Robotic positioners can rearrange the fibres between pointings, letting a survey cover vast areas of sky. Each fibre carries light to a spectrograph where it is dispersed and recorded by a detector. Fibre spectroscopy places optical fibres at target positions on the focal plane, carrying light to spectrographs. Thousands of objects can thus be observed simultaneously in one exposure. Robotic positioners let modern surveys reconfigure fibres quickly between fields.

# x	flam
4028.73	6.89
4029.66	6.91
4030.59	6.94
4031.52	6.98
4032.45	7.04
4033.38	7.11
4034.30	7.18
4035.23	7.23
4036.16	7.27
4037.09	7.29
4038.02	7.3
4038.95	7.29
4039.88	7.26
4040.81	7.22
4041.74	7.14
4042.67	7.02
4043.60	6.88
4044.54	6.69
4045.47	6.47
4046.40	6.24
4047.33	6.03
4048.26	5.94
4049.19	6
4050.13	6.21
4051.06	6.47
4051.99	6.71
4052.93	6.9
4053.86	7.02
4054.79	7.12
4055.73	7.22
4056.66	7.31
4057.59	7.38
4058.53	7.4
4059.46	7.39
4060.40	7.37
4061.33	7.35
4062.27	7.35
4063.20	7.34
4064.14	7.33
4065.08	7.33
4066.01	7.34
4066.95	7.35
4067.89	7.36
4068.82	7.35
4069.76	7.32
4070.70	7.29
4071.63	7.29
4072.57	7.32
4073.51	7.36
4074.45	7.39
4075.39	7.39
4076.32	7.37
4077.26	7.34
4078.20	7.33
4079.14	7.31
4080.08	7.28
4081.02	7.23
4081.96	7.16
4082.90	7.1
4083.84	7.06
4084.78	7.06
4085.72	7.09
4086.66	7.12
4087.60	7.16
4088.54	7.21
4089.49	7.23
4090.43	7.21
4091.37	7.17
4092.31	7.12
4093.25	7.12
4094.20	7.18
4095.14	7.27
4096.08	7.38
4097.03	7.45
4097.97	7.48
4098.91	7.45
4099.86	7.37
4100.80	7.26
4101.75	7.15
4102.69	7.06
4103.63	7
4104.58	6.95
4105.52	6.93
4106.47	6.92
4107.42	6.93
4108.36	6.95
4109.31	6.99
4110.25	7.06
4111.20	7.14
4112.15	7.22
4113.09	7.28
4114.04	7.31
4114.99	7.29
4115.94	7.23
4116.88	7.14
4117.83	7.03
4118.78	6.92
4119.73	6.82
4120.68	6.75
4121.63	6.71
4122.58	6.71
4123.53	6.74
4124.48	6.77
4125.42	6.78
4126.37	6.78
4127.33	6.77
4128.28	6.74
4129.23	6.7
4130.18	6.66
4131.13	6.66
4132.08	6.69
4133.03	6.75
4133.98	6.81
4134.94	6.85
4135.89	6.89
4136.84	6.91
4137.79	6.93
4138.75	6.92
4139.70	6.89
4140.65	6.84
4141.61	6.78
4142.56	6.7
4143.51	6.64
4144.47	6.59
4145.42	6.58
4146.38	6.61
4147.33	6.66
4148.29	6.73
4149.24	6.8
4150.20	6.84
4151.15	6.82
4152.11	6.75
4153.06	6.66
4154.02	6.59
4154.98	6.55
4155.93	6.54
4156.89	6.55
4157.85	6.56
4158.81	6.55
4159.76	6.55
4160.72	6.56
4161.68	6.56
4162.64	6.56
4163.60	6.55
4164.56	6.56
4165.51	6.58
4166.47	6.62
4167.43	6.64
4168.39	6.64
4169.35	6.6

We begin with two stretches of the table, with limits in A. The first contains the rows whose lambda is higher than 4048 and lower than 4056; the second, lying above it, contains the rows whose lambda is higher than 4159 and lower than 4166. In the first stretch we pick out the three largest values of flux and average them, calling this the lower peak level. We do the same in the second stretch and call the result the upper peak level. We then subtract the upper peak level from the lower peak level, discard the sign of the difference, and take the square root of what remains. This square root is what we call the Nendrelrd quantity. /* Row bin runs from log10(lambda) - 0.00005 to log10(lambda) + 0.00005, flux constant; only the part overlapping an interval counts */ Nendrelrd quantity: 0.74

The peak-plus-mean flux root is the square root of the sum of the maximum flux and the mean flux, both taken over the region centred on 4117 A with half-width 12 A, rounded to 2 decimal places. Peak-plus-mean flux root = 3.78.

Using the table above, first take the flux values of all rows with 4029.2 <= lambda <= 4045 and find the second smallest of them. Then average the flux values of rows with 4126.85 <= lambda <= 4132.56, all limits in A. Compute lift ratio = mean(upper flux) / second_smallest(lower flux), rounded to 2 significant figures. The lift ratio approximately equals 0.97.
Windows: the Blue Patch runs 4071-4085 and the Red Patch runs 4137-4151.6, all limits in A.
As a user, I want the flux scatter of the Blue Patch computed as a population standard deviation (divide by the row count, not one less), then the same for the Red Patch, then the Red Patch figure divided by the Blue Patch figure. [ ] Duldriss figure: 1.0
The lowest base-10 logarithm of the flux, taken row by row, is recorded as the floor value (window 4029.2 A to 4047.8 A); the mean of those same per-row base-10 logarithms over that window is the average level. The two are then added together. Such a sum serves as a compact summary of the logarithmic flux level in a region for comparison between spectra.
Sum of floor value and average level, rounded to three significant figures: 1.62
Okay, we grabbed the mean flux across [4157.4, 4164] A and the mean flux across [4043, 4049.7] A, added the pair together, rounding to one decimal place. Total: 12.9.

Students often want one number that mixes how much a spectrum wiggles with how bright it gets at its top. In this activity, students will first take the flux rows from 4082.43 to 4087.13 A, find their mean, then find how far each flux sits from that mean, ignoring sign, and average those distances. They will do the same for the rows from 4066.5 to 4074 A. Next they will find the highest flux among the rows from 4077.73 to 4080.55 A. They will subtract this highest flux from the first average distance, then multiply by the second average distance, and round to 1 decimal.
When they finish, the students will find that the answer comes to -0.2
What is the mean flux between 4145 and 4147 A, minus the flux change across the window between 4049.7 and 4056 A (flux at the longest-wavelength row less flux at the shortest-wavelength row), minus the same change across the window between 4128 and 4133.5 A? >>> 5.6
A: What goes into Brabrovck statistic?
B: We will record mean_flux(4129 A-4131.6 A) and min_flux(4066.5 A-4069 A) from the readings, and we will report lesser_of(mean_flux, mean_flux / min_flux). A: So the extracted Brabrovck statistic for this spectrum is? 0.908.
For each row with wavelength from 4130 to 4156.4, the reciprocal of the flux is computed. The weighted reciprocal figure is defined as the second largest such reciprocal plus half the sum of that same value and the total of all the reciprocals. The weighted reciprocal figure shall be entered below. 2.31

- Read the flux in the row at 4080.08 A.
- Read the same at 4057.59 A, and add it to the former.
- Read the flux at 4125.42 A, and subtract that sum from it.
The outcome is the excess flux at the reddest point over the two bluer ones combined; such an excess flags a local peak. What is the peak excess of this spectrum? -7.9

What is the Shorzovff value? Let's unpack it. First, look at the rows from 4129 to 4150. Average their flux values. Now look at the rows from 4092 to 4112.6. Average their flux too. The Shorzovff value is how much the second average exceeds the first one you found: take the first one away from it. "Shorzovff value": 0.40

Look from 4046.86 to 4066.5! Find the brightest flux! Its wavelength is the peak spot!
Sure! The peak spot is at 4058.53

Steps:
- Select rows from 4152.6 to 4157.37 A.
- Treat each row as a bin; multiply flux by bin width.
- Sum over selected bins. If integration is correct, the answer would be 31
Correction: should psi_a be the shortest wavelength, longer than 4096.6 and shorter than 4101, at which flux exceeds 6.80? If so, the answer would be 4097.03 A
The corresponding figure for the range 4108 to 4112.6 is 4108.36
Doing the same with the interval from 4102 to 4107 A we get 4102.69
